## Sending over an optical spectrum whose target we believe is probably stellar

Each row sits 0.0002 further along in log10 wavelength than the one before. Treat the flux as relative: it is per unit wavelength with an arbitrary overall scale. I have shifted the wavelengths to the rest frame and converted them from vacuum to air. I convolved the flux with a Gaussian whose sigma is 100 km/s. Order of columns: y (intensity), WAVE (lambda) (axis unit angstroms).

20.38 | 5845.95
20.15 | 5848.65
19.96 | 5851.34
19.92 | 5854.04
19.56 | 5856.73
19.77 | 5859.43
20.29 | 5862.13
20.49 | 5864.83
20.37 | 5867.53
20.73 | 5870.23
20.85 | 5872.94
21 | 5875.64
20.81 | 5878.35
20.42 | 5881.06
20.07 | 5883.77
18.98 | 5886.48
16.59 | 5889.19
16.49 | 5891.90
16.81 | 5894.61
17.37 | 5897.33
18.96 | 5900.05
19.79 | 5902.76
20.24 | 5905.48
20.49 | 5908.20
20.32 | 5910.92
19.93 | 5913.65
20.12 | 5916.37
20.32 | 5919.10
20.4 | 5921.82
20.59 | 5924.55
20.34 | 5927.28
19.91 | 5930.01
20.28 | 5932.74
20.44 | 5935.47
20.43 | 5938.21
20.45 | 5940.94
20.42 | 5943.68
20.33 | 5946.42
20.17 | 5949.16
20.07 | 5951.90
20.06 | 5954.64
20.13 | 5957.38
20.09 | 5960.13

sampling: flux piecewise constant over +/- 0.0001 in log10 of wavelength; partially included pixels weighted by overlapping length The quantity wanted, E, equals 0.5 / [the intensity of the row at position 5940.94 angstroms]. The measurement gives 0.0244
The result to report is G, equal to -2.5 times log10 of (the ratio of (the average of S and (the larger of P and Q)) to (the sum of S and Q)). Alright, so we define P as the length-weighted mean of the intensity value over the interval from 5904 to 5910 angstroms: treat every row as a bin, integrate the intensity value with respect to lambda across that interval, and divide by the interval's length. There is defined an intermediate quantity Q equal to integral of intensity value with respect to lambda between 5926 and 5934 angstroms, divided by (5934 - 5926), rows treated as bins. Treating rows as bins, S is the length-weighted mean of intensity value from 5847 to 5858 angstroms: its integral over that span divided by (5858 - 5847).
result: 0.748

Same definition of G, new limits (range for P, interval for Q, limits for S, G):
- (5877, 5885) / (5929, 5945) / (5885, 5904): 0.750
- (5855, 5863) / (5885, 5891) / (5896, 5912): 0.693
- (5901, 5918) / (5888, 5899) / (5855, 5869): 0.661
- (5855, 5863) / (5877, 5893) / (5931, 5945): 0.727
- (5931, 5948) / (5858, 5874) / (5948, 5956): 0.753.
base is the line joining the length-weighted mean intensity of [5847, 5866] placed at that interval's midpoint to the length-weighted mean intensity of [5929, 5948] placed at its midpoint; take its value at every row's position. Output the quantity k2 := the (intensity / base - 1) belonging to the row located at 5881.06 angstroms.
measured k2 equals 0.02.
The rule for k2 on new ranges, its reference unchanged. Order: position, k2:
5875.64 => 0.05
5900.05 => -0.06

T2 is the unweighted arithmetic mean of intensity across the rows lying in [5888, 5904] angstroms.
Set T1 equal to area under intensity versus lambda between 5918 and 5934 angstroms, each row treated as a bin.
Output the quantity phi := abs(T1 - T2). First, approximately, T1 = 325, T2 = 17.7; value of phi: 307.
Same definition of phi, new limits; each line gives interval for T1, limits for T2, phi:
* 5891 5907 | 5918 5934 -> 273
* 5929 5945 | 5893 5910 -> 306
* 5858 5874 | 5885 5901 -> 309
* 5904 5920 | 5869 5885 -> 303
